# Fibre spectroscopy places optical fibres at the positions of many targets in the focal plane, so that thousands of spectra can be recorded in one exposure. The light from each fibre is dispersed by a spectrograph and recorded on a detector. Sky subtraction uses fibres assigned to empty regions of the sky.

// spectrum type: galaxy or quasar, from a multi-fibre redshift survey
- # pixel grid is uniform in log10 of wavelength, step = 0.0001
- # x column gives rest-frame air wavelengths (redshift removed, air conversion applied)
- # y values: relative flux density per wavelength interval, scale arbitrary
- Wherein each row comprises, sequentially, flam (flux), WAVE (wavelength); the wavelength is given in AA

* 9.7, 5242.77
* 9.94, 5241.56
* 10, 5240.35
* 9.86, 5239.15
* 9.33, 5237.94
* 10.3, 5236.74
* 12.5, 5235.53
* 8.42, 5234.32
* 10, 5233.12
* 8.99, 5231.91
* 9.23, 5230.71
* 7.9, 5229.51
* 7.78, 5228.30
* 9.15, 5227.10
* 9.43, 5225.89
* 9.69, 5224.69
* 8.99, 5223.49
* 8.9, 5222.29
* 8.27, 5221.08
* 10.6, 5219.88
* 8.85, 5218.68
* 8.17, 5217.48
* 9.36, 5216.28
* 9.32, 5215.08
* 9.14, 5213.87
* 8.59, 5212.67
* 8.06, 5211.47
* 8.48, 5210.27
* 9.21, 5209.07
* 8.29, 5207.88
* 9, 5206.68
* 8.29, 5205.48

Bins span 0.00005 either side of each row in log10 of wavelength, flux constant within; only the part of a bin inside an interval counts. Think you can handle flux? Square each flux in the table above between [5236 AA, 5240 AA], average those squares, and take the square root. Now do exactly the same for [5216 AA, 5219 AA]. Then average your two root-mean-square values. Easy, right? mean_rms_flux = 9.3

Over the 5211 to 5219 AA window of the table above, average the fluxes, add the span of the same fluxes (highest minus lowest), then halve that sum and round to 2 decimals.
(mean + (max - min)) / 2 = 5.04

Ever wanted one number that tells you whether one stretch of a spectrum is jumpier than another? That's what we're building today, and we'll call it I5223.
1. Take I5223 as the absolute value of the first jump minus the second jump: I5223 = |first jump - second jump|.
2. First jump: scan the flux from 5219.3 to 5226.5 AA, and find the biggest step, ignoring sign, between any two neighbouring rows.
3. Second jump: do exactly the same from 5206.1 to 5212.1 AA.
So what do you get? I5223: 1.4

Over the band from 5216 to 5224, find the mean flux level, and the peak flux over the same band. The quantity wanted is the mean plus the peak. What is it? 19.6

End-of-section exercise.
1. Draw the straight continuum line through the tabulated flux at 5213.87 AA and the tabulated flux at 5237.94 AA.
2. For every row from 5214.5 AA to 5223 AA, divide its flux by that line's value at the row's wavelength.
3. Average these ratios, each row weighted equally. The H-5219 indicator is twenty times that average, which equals 19.8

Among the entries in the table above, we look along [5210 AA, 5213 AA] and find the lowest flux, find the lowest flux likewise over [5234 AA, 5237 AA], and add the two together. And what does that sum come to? 16.5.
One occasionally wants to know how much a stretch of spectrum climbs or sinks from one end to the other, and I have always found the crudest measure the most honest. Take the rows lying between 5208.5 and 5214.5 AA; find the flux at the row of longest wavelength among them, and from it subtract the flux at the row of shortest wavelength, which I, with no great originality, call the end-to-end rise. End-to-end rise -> -0.1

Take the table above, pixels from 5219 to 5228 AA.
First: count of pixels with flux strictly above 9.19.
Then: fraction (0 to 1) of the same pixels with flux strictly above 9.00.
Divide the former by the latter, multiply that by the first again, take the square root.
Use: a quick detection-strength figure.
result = 4.0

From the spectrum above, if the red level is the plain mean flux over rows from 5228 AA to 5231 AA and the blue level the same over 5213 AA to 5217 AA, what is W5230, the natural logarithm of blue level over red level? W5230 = 0.11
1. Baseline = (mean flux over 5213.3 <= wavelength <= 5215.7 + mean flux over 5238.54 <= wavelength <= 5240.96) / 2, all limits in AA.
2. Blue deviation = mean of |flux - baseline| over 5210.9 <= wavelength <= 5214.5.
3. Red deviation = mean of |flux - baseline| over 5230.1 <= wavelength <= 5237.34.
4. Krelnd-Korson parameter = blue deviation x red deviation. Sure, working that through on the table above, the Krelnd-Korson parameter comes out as 1.0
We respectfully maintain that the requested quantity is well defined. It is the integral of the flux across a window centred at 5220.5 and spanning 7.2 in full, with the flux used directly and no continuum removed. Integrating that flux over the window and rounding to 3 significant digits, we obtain 64.6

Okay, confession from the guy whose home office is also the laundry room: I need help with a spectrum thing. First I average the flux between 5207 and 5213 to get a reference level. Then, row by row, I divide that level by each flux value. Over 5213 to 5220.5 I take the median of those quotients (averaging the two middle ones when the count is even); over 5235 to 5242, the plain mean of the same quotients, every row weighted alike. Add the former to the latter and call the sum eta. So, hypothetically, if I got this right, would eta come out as 1.76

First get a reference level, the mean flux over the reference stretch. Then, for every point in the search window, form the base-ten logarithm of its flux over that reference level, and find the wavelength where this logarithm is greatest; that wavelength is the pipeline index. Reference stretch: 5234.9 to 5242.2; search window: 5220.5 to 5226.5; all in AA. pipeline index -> 5224.69 AA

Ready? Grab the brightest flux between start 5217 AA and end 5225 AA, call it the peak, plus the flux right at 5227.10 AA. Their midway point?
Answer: 9.9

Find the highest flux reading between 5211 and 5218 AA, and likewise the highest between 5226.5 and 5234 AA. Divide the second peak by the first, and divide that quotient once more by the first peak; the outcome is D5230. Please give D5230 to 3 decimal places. 0.114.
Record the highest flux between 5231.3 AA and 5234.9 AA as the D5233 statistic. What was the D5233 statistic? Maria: 10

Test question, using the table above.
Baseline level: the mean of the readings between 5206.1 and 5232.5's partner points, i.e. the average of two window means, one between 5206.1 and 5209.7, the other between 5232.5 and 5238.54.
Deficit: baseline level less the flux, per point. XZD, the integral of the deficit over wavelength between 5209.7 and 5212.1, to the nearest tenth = 2.9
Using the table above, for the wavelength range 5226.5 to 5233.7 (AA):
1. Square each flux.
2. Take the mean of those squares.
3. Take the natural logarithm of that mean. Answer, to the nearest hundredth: 4.37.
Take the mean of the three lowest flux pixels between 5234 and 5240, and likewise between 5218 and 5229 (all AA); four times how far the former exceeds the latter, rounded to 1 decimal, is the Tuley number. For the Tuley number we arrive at 3.6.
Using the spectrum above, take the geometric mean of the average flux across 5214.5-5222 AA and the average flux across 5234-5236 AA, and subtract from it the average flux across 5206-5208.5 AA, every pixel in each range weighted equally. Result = 1.1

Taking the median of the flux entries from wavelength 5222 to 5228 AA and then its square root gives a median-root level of 3.02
